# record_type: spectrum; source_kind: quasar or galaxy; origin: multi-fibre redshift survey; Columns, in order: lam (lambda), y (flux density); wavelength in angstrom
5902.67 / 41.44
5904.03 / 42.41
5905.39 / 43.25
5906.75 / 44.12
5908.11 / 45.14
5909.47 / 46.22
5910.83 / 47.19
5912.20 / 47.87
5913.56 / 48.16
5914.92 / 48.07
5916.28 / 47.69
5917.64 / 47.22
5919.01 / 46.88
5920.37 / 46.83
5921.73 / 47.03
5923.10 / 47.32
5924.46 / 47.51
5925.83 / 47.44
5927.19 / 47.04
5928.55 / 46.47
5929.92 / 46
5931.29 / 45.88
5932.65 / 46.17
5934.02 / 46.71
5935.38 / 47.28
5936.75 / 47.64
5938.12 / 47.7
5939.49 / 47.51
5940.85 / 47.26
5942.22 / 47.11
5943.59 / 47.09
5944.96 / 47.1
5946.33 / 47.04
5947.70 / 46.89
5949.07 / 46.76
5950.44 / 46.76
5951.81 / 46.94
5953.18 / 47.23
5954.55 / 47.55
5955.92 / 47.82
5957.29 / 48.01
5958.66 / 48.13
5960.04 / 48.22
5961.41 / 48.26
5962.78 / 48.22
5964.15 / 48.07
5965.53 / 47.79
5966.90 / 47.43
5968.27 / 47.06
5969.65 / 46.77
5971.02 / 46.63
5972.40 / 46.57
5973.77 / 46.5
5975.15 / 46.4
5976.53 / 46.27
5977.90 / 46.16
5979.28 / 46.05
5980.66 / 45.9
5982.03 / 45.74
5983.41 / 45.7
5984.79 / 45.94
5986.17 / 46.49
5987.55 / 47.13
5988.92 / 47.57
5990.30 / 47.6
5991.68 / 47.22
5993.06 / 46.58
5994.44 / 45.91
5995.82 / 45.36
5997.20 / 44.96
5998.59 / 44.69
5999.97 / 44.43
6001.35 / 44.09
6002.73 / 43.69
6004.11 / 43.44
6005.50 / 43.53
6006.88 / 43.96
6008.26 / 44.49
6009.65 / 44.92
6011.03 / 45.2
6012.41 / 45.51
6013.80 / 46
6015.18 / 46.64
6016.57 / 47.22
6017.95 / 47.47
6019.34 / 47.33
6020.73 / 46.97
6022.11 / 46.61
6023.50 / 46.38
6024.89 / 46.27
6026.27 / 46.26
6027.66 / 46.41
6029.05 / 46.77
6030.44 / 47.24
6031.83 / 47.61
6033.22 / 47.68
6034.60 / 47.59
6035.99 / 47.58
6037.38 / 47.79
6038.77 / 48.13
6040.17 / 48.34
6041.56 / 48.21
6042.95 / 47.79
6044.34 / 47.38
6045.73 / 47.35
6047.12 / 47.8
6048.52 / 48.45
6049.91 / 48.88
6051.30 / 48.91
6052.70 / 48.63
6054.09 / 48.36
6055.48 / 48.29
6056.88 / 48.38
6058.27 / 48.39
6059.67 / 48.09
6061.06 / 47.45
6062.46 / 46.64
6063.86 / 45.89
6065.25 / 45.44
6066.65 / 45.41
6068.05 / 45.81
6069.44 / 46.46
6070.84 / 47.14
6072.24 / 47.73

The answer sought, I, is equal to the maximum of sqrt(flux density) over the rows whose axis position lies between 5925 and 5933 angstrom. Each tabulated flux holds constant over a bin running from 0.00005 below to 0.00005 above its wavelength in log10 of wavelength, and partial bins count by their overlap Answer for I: 6.89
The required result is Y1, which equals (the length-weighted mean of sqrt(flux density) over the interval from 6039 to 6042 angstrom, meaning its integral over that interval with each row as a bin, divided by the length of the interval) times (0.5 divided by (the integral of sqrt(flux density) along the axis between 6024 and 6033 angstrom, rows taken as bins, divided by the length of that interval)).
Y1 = 0.507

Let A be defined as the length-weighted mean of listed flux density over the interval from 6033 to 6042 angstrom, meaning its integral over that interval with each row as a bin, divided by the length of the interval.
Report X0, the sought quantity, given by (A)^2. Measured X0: 2295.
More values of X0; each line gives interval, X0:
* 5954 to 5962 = 2304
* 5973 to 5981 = 2136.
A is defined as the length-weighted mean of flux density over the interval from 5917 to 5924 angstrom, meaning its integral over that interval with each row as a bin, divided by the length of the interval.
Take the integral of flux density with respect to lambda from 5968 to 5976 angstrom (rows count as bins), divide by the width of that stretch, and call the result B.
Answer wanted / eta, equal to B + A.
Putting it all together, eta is 93.6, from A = 47.0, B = 46.6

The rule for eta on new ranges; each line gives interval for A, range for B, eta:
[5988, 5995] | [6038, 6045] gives 95.0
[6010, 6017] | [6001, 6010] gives 90.0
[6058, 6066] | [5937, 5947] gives 94.1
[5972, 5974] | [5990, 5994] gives 93.7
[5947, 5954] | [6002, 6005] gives 90.5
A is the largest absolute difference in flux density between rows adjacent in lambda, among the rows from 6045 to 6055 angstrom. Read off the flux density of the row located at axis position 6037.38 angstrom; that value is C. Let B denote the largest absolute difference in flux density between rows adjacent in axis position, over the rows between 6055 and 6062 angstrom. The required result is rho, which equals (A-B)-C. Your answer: -47.8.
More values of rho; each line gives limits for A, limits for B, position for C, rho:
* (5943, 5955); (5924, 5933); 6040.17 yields -48.6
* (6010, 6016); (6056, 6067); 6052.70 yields -48.8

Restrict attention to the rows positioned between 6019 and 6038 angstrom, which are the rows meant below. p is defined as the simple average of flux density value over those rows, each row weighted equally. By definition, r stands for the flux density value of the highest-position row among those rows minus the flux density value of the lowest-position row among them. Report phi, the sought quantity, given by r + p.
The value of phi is 47.5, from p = 47.0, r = 0.5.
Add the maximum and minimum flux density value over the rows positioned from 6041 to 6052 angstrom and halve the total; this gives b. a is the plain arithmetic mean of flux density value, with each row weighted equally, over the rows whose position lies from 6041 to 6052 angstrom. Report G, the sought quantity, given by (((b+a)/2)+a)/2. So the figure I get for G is 48.1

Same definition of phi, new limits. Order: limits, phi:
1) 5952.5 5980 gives 46.1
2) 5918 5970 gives 47.1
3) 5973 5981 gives 45.6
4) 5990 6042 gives 46.8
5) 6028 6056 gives 49.5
